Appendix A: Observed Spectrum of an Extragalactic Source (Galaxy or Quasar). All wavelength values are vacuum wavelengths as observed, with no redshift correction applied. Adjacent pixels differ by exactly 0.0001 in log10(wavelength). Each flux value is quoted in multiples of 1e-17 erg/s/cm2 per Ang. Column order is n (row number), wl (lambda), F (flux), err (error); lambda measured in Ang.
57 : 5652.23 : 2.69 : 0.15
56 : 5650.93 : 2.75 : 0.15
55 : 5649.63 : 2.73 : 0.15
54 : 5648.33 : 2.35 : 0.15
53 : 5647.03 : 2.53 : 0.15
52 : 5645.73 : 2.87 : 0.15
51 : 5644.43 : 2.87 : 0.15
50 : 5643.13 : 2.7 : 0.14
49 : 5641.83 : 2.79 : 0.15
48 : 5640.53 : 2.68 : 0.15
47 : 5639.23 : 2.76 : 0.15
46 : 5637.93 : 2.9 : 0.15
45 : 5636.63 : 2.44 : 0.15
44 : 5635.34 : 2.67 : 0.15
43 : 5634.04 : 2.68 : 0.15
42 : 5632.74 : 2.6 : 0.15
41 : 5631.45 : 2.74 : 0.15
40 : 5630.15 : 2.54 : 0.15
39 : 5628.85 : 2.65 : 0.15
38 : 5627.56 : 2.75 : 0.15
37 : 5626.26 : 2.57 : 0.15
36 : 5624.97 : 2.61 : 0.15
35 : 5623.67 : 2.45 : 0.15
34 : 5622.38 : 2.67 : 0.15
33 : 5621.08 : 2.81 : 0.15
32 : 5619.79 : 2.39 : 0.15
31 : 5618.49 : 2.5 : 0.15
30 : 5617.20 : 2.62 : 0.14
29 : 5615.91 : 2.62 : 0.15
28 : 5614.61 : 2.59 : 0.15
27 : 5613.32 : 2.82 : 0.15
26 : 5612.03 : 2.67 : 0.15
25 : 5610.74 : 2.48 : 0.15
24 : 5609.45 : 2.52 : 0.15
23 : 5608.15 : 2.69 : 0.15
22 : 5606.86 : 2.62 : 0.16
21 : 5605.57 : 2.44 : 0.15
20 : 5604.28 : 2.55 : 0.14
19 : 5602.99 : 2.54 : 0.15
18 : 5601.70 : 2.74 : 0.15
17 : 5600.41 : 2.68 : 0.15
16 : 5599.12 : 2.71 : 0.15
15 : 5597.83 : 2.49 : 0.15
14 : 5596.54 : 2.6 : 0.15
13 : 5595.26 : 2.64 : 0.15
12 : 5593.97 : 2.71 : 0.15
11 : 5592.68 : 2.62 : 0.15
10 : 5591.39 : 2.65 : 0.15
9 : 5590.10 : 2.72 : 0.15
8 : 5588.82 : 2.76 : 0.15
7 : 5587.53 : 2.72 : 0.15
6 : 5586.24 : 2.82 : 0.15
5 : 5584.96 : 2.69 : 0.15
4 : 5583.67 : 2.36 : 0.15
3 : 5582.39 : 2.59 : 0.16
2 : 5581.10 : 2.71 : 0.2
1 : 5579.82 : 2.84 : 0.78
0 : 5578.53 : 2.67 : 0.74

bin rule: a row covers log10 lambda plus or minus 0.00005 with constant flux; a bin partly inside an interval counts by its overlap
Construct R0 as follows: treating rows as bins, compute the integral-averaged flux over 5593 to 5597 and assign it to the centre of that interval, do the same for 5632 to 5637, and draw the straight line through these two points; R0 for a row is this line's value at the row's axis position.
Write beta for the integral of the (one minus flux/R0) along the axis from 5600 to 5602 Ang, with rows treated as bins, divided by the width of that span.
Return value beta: -0.02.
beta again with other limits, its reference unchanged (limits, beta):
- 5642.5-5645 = -0.07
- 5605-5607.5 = 0.04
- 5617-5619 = 0.03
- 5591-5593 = 0.01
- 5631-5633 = -0.02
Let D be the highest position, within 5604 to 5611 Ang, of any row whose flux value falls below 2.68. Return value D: 5610.74 Ang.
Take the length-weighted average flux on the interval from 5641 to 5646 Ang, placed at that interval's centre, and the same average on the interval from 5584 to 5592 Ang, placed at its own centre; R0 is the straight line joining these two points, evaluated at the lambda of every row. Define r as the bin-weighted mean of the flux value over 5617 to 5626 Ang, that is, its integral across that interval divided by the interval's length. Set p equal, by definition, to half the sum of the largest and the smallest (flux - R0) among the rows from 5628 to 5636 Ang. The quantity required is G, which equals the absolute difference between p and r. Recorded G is 2.714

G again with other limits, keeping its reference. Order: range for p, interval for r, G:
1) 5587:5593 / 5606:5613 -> 2.628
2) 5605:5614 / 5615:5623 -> 2.714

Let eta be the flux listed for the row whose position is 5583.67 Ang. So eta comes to 2.36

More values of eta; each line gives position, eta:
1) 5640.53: 2.68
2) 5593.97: 2.71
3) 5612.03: 2.67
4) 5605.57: 2.44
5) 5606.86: 2.62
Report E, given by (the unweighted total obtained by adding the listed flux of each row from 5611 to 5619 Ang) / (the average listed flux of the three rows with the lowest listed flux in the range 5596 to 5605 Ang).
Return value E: 6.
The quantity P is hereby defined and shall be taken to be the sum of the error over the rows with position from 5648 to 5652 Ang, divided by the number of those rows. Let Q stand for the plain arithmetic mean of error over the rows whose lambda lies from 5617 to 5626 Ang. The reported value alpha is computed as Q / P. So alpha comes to 0.99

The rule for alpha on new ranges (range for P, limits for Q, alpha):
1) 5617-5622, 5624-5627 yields 1.02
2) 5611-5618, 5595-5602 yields 1.01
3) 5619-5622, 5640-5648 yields 0.99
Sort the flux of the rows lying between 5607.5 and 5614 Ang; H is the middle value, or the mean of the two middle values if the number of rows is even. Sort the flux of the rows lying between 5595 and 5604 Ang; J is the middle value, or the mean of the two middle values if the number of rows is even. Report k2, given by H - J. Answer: 0.030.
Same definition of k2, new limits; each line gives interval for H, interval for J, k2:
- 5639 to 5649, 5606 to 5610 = 0.110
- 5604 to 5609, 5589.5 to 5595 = -0.095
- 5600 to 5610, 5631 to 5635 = -0.095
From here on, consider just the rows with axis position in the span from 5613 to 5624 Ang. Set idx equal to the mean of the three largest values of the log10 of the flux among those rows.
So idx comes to 0.442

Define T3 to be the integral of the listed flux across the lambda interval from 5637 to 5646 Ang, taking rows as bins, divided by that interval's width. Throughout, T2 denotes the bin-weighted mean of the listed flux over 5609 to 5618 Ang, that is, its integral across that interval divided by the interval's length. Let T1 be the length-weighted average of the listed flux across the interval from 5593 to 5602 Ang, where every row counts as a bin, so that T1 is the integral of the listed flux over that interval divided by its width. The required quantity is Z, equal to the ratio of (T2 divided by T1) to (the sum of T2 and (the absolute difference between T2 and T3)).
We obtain 0.356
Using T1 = 2.65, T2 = 2.62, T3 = 2.78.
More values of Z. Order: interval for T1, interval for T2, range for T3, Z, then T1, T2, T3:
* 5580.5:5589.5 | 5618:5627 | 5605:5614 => 0.370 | 2.67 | 2.57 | 2.61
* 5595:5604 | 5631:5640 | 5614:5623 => 0.369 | 2.63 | 2.68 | 2.60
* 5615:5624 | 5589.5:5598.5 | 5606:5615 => 0.386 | 2.58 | 2.63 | 2.62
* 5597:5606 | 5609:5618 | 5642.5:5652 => 0.376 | 2.60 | 2.62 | 2.69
